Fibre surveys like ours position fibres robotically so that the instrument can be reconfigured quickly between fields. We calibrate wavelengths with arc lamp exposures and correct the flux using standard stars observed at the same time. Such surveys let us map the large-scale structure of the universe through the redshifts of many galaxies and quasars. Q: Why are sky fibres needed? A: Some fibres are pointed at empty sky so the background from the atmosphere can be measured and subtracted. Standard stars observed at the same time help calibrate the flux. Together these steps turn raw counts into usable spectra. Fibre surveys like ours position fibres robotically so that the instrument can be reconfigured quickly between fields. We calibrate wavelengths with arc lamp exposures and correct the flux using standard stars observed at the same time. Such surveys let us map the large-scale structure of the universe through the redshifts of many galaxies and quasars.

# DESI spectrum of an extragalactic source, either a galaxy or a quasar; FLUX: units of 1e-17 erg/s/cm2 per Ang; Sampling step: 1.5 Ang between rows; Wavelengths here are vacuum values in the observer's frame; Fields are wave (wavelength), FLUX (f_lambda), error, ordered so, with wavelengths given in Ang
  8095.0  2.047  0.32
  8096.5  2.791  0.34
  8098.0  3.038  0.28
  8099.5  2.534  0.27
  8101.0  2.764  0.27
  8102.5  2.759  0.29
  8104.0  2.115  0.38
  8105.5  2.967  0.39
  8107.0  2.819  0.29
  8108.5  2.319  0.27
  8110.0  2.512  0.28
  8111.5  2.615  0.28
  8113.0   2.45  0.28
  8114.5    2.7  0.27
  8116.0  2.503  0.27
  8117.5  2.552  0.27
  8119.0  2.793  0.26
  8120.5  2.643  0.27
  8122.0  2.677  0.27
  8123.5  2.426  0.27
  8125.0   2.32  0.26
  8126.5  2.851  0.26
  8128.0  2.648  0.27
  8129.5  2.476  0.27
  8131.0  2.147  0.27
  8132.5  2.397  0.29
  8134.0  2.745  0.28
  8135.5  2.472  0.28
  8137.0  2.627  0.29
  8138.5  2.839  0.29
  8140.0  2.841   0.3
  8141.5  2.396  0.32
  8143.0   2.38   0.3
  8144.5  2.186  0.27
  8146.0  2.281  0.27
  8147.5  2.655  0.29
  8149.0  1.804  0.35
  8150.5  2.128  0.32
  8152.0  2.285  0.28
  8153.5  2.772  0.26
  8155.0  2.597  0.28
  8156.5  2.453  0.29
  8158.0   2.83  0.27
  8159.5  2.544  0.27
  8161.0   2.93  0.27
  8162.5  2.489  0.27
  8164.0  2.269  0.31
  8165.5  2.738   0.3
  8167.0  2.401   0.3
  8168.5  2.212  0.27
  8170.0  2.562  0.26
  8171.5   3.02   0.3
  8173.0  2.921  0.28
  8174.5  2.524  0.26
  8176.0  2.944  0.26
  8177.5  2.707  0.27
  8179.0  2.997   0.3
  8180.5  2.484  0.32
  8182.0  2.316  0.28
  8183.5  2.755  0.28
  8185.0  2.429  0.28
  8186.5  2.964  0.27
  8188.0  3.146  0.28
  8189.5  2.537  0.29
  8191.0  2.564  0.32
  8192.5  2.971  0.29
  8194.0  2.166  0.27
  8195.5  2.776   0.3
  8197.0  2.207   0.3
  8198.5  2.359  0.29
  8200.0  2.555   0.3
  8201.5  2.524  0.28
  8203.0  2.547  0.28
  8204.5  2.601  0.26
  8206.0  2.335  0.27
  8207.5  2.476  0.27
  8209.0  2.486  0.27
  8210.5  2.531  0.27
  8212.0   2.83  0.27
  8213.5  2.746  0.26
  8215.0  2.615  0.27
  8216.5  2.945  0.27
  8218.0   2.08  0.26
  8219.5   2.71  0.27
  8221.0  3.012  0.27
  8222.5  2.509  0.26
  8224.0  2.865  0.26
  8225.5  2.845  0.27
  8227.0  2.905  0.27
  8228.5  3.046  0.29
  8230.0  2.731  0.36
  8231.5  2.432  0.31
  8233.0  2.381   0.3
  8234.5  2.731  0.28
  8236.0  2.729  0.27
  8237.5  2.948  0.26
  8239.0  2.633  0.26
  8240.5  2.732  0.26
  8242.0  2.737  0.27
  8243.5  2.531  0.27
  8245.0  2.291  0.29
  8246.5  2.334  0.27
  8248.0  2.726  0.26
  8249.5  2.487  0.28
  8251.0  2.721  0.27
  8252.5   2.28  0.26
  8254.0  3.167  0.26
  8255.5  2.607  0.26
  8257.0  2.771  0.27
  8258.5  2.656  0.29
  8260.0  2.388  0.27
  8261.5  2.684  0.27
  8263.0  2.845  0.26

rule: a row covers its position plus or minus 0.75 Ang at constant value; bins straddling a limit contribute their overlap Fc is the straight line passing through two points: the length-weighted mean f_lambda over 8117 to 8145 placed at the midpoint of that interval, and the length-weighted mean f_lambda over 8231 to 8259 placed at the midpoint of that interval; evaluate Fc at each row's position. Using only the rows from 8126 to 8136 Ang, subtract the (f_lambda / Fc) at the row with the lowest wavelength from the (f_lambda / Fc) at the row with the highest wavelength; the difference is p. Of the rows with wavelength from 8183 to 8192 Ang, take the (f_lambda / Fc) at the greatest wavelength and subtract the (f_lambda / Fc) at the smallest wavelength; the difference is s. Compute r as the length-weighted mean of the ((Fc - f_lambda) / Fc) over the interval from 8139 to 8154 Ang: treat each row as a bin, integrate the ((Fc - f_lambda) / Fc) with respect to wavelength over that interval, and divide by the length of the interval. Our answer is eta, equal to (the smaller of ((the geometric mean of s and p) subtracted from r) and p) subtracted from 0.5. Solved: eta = 0.651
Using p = -0.15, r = 0.073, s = -0.08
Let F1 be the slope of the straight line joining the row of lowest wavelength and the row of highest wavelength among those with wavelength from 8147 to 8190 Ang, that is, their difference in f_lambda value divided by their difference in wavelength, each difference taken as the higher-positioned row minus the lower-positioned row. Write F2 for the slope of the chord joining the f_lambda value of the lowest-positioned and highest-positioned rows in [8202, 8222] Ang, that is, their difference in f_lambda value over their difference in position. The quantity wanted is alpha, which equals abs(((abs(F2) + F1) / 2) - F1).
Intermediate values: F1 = -0.003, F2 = 0.03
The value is 0.014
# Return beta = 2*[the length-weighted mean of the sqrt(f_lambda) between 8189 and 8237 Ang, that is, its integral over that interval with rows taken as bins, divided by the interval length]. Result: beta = 3.23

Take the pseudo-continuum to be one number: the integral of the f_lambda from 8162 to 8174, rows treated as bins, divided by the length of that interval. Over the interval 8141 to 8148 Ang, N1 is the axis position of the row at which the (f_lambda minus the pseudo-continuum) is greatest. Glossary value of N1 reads 8147.5 Ang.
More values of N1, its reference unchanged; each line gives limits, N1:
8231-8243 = 8237.5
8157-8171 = 8161.0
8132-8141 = 8140.0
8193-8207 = 8195.5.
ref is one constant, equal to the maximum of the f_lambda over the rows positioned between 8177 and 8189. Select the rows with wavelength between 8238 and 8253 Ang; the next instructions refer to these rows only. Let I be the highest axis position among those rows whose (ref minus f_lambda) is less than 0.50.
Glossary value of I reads 8251.0 Ang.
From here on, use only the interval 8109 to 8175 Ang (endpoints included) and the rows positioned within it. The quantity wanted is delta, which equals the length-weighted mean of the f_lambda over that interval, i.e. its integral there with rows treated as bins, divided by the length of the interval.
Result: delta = 2.54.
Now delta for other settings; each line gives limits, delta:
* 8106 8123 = 2.60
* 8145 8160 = 2.43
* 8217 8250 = 2.66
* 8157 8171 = 2.56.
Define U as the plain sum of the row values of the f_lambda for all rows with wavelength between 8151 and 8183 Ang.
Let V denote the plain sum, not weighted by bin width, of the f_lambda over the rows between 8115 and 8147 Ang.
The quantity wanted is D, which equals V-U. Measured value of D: -1.8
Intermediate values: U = 55.0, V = 53.2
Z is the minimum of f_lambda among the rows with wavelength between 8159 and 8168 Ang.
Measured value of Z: 2.269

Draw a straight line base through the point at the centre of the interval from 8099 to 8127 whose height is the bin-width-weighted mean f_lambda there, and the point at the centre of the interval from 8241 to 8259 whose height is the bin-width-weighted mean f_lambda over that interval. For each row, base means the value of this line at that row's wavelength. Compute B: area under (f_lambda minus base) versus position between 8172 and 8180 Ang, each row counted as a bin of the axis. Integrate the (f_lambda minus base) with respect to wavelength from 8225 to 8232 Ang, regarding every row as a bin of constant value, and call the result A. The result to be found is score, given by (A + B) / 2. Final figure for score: 1.5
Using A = 1.37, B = 1.7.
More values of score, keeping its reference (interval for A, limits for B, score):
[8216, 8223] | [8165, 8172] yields 0.0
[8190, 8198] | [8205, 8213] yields -0.5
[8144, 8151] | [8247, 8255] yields -1.1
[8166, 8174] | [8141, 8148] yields -0.7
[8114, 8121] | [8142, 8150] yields -1.2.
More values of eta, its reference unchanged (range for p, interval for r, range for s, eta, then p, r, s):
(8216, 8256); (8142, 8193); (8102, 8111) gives 0.639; -0.14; -0.001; -0.10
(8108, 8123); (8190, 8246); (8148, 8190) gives 0.699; 0.14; -0.005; 0.28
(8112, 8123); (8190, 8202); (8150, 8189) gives 0.652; 0.09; 0.031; 0.39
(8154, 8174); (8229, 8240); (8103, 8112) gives 0.671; 0.12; -0.017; 0.20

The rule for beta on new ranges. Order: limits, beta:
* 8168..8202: 3.25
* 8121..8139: 3.19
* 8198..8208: 3.15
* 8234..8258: 3.25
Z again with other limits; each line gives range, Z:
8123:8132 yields 2.147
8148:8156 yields 1.804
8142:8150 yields 1.804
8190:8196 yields 2.166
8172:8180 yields 2.524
